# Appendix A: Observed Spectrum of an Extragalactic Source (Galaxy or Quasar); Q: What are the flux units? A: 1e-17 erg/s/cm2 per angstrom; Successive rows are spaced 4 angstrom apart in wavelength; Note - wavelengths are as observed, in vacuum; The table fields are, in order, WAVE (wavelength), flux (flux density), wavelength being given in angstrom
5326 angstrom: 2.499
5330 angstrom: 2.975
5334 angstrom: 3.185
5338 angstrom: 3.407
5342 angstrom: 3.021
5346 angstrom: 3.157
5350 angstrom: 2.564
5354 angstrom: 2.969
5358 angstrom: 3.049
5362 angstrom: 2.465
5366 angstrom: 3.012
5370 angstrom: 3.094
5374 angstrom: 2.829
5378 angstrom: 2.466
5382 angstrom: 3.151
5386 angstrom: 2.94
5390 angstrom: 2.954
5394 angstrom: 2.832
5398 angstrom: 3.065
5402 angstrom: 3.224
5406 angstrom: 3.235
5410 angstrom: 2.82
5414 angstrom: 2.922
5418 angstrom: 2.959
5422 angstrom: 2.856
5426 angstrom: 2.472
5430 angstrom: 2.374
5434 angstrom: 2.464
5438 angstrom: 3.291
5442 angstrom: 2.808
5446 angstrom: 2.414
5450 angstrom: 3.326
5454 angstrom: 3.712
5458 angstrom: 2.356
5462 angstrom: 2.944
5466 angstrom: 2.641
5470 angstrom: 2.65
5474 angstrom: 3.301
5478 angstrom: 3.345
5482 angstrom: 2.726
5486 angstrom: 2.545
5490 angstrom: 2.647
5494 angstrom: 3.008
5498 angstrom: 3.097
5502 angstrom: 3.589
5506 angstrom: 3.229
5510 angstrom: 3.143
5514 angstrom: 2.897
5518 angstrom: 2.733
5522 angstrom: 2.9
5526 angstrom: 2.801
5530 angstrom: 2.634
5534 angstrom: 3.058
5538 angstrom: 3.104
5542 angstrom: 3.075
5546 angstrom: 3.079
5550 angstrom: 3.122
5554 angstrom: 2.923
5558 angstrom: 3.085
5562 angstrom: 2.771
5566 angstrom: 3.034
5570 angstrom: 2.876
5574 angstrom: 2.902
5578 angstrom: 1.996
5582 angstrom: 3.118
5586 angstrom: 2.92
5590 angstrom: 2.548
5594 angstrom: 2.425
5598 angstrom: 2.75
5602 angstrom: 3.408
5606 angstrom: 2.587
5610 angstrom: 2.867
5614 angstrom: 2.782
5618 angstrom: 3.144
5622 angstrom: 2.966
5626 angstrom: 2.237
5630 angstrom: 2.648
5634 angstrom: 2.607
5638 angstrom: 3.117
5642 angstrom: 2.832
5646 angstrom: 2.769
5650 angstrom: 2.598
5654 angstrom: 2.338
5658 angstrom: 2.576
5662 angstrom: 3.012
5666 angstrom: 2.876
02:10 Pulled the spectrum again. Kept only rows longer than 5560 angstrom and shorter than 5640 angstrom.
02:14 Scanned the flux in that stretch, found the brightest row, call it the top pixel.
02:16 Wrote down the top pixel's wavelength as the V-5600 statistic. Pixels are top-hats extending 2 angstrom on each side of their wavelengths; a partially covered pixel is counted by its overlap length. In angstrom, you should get 5602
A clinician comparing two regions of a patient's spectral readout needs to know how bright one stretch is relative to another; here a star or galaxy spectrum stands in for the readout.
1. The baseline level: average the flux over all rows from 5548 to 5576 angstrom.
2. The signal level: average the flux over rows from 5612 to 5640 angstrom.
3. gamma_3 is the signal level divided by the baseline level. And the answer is 0.94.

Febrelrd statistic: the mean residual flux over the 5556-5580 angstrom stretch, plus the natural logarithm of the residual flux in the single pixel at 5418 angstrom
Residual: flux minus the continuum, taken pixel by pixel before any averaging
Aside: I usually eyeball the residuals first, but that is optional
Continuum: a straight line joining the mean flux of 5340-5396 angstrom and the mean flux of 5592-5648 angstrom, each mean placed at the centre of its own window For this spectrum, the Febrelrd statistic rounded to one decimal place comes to -2.5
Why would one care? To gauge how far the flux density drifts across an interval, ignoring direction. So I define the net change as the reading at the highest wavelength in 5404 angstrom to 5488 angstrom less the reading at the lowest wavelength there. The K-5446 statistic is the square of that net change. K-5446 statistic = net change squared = 0.48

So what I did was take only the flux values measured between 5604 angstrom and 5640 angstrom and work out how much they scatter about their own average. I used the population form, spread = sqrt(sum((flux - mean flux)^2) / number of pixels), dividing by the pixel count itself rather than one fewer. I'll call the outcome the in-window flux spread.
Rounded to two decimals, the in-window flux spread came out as 0.27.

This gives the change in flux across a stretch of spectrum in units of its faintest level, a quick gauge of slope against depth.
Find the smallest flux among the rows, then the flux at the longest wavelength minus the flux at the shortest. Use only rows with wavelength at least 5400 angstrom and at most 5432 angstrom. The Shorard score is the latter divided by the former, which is -0.36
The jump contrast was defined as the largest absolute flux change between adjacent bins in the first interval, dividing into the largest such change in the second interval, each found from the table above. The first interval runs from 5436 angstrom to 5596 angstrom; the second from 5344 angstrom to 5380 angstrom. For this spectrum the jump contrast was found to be 0.4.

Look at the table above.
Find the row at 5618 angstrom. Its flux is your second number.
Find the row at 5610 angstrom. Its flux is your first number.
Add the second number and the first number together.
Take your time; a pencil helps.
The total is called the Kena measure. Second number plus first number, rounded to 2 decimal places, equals 6.01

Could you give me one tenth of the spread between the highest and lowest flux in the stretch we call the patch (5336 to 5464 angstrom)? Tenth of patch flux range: 0.136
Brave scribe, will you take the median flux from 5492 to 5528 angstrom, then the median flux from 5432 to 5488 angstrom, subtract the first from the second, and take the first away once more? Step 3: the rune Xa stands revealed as -3.25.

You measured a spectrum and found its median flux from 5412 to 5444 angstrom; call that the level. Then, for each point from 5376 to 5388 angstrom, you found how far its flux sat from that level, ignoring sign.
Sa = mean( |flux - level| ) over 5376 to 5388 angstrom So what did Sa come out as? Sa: 0.26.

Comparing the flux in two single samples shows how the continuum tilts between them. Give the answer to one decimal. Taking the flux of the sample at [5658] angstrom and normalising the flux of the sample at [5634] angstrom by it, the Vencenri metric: 1.0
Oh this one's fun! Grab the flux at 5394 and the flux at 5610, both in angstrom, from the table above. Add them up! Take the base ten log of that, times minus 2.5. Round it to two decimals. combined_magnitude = -1.89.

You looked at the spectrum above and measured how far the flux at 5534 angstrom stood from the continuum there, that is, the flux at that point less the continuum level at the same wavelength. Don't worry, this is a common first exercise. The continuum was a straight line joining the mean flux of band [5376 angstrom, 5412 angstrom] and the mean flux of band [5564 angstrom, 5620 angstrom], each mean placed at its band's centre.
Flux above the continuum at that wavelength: 0.20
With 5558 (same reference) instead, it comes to 0.25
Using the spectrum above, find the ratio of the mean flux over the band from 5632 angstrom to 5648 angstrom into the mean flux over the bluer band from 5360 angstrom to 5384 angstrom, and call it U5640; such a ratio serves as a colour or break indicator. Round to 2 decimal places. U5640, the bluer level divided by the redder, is 1.00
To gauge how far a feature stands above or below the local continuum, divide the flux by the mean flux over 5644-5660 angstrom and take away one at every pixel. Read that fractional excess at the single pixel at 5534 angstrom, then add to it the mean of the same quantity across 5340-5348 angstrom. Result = 0.39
